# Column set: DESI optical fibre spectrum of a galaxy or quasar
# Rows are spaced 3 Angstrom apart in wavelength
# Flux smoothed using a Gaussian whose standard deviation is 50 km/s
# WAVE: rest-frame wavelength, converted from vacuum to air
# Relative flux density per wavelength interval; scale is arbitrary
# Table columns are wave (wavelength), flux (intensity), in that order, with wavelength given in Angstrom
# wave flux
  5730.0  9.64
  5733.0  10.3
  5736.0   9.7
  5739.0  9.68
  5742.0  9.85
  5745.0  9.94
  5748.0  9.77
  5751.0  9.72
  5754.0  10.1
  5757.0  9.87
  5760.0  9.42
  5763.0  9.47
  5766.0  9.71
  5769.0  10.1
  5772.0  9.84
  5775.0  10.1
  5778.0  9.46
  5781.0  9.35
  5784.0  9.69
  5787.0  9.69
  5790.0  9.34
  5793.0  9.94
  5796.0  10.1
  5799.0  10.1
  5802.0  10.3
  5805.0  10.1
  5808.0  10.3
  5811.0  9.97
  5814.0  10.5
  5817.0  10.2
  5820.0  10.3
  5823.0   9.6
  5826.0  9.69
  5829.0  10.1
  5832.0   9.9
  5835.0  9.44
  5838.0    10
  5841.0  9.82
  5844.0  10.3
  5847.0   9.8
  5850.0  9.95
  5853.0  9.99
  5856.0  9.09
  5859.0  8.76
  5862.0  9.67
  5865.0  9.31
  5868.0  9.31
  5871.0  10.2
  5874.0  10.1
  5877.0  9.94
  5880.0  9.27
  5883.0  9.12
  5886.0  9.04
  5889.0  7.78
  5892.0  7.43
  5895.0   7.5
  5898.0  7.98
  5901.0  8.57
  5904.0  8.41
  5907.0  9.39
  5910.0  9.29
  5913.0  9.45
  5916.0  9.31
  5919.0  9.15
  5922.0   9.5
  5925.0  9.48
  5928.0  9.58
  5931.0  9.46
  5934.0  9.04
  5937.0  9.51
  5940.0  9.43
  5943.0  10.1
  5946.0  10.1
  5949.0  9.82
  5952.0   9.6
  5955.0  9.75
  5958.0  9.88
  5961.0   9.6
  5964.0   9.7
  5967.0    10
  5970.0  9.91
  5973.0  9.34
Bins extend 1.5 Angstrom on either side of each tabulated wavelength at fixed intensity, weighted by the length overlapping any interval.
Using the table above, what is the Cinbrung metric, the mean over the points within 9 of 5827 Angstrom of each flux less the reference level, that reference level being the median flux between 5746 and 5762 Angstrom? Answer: 0.1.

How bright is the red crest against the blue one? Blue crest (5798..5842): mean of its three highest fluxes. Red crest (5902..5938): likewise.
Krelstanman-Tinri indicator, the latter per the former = 0.92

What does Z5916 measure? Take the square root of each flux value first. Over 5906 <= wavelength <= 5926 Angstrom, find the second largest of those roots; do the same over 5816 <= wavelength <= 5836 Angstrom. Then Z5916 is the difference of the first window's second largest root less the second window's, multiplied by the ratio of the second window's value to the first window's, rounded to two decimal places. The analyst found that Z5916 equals -0.12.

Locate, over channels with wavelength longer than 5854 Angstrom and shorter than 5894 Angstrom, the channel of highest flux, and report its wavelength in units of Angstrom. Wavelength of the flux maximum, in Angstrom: 5871.0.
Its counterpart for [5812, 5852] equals 5814.0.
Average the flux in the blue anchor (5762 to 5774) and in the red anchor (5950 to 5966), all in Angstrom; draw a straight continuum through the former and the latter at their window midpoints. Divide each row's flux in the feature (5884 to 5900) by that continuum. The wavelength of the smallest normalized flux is 5892.0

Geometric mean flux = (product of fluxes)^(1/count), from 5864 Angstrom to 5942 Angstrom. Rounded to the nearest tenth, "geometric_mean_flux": 9.1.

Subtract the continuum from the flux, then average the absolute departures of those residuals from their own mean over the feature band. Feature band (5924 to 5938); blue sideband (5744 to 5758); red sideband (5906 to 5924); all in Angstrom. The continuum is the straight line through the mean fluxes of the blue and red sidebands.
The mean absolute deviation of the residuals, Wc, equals 0.15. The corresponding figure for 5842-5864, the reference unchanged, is 0.41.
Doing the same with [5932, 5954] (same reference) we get 0.31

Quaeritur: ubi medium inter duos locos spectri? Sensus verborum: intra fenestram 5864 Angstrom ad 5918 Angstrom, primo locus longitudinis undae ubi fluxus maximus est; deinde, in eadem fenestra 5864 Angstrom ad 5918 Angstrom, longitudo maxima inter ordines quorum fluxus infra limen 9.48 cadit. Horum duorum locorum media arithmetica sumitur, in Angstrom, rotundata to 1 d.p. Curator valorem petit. 5893.5 Angstrom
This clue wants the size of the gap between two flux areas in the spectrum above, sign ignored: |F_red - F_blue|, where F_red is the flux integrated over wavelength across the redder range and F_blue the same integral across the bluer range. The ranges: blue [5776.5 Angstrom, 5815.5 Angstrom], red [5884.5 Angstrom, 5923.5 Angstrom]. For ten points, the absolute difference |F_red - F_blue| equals 48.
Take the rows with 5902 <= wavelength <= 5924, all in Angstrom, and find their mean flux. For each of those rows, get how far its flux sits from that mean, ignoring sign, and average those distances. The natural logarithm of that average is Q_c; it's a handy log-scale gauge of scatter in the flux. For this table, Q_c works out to -1.39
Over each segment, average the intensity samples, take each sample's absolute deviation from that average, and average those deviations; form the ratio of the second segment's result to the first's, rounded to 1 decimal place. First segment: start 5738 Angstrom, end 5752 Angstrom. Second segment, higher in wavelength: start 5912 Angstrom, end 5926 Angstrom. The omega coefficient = 1.4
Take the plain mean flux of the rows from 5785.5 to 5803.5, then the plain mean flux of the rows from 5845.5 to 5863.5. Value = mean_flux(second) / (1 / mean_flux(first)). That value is 95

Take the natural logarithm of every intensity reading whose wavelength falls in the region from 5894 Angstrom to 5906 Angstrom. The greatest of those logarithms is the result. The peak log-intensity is 2.15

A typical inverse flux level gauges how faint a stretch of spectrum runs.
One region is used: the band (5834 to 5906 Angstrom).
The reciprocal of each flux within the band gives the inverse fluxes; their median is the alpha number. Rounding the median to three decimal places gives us 0.107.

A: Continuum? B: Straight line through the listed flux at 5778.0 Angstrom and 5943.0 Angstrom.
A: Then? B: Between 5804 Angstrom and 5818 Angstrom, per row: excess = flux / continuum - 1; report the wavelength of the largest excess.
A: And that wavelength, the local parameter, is 5814.0 Angstrom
